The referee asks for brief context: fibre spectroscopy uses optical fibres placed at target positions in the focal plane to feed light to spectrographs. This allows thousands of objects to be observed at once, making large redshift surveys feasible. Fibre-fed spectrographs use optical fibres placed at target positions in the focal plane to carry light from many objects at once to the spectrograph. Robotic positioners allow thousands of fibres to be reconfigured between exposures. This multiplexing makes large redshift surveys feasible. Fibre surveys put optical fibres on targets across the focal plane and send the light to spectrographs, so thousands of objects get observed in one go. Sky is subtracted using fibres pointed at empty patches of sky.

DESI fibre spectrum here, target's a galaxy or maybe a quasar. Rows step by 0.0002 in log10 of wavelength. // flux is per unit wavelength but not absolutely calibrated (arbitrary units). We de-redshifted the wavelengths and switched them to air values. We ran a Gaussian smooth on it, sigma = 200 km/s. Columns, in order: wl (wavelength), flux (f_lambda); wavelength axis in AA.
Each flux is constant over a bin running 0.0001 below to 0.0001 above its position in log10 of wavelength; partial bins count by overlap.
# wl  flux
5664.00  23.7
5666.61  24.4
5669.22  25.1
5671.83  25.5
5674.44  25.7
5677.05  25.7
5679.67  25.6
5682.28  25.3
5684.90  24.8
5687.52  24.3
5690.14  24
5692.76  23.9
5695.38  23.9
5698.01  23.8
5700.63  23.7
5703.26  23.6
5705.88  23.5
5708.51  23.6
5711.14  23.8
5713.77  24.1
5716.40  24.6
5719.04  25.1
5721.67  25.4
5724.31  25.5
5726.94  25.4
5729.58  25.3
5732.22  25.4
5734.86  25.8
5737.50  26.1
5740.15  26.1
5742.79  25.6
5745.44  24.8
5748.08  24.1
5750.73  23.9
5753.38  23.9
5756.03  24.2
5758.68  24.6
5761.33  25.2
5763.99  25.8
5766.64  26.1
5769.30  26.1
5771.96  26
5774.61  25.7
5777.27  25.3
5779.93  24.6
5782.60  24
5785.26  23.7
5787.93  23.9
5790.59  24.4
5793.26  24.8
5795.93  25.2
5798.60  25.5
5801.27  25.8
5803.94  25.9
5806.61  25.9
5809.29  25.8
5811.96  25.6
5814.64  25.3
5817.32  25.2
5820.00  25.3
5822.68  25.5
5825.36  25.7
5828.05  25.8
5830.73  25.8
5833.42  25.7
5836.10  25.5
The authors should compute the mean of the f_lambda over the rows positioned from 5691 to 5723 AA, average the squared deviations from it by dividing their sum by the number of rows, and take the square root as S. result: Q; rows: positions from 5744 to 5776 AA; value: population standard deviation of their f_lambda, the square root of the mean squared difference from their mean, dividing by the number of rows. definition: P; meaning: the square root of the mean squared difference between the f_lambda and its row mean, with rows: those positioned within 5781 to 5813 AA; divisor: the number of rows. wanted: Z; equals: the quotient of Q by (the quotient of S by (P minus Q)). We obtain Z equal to -0.06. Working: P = 0.808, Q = 0.8489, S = 0.6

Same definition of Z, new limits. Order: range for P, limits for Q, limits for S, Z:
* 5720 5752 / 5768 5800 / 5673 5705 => -0.12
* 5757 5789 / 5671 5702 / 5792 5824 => 0.16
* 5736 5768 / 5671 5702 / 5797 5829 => 0.20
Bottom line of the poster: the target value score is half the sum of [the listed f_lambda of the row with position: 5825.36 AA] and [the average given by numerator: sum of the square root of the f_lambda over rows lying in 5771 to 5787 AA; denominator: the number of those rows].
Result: 15.3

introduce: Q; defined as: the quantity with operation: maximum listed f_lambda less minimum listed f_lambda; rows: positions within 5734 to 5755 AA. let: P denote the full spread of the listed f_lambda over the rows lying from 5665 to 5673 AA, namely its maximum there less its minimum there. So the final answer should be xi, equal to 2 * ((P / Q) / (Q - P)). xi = 1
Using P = 1.1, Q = 2.2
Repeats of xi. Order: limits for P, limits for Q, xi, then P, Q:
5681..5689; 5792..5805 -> 18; 1.0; 1.1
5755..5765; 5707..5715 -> -6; 1.6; 0.5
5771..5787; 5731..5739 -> -4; 2.3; 0.7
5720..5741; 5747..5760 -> -23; 0.8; 0.7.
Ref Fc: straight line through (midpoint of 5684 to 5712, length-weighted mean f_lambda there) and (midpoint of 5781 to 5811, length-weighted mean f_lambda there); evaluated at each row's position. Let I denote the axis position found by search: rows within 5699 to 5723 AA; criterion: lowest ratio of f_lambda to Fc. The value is 5705.88 AA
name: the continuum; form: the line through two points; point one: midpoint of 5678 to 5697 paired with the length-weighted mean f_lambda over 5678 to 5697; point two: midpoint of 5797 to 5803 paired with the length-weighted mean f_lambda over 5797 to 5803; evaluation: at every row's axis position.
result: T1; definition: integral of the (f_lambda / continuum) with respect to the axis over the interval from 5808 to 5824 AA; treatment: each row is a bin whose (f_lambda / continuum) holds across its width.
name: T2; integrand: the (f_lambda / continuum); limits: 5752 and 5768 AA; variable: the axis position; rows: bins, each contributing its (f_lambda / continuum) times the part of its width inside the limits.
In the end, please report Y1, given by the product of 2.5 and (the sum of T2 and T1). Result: 79.0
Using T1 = 15.77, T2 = 15.8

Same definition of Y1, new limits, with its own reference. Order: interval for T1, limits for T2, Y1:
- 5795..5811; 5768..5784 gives 79.8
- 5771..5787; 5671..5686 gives 78.1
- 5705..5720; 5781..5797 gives 74.5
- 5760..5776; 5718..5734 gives 81.5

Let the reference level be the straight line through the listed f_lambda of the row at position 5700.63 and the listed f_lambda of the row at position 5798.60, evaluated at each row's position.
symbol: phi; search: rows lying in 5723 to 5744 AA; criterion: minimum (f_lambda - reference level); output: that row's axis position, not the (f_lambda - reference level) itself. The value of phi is 5729.58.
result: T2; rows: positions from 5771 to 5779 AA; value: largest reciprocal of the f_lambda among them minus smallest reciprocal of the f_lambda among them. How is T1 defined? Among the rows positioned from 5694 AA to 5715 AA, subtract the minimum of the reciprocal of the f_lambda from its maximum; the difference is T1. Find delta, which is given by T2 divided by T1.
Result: 1.0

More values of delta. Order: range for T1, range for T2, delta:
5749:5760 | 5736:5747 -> 1.7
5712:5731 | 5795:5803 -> 0.4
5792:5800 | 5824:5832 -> 0.1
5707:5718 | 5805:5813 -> 0.3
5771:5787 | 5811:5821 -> 0.2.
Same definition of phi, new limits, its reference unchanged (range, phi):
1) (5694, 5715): 5705.88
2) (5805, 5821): 5817.32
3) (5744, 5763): 5753.38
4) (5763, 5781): 5779.93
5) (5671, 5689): 5687.52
